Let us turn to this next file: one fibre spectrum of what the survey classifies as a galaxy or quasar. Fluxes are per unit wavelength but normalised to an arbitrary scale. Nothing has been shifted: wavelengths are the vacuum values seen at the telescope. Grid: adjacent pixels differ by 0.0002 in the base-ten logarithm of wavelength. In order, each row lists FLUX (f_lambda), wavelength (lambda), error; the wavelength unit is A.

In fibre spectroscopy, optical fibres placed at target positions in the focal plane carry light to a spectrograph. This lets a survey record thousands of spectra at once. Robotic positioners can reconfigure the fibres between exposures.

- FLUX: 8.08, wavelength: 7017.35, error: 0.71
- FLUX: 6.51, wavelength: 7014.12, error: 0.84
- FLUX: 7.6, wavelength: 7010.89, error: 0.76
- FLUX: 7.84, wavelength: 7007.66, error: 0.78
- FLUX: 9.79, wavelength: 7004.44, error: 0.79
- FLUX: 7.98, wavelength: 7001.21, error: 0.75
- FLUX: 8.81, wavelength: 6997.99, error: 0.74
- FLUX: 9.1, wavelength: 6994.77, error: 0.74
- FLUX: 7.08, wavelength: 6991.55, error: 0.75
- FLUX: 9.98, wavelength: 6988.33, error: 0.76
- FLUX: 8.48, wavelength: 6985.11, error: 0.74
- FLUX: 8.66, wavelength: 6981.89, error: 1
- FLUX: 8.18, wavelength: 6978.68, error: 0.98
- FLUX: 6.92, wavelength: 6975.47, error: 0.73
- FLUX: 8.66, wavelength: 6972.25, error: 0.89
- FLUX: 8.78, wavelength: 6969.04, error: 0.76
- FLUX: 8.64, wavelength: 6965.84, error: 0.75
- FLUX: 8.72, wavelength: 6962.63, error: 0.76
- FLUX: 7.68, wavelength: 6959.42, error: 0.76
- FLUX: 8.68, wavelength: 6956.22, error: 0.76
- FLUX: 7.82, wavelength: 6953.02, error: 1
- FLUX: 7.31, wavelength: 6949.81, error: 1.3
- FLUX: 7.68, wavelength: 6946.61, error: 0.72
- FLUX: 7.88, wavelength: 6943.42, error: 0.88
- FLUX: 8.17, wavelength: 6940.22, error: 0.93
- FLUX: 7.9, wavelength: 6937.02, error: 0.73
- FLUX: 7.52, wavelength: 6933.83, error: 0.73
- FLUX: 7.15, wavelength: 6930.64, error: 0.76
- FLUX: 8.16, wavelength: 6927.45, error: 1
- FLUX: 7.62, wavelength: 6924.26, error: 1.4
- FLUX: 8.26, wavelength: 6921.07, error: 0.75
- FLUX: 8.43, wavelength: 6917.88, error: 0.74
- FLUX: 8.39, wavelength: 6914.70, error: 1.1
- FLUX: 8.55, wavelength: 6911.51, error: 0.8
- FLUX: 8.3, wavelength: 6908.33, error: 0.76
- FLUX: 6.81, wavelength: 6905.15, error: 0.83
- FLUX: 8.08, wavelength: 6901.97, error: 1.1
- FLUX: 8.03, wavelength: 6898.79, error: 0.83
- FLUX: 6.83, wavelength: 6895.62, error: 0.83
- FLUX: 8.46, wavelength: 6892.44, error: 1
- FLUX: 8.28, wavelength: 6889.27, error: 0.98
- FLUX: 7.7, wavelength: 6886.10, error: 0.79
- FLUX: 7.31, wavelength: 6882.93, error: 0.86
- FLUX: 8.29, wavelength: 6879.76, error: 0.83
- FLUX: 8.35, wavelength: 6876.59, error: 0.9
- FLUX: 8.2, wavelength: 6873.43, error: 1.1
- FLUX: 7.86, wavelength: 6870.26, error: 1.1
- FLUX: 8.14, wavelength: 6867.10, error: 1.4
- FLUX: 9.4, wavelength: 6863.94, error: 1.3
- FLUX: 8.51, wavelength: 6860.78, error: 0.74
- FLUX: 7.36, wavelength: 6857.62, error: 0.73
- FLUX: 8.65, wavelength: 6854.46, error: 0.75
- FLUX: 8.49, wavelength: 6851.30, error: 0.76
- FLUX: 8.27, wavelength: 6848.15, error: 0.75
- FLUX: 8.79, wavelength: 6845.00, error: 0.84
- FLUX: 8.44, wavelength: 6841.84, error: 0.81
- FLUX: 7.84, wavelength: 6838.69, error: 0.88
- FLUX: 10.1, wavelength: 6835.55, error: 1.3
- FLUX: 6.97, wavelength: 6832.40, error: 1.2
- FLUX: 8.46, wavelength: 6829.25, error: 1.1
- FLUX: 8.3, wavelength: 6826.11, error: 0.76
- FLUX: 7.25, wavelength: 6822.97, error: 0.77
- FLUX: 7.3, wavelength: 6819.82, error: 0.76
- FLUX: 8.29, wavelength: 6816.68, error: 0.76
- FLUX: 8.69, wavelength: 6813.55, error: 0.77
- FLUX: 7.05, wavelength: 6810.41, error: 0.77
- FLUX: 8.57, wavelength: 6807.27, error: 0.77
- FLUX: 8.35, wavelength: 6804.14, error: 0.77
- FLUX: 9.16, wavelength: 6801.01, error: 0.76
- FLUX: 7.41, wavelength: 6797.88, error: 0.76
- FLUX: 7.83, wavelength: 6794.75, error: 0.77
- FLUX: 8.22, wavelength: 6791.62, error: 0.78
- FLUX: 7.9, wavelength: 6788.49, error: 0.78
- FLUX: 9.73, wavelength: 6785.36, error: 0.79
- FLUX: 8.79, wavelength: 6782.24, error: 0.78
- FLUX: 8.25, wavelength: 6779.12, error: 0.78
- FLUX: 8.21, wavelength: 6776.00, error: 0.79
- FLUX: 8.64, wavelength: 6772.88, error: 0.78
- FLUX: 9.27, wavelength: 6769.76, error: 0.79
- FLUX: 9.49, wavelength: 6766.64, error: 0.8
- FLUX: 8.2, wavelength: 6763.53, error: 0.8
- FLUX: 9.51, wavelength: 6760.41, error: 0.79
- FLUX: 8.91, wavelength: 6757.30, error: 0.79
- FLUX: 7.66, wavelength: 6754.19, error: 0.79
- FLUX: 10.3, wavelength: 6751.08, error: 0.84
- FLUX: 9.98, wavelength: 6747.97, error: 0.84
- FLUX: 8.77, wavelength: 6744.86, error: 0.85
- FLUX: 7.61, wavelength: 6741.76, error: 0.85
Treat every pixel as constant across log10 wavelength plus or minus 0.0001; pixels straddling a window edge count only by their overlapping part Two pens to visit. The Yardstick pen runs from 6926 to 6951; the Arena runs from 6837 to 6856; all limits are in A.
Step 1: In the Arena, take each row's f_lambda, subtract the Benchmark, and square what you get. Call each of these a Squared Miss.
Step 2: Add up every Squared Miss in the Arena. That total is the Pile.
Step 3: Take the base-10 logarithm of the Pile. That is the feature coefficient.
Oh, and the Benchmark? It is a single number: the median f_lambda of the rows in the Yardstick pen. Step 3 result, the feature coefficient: 0.5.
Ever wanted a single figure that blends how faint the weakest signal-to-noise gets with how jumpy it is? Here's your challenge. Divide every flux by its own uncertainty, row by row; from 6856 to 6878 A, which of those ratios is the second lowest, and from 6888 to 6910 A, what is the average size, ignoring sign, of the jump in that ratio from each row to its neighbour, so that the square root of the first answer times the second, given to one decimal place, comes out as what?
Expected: 3.0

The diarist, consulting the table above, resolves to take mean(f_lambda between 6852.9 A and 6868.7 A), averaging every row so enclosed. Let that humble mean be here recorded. 8.4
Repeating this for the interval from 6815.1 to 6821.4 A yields 7.8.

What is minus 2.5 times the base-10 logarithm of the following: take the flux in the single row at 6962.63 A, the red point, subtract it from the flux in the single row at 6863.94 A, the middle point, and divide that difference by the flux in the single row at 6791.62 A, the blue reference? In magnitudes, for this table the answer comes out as 2.7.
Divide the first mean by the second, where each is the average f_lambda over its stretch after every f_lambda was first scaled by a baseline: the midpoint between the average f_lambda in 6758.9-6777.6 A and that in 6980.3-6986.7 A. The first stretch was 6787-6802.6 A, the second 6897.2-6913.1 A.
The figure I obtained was 1.02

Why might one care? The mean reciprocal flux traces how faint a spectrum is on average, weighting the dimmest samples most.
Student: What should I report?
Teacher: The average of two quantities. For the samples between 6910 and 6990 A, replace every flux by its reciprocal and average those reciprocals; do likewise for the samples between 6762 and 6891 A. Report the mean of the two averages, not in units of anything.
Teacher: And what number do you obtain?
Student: 0.1222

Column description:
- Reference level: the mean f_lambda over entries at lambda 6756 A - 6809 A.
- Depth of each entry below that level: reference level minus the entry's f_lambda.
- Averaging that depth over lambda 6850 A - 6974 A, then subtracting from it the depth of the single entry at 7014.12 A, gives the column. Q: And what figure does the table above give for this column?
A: -1.6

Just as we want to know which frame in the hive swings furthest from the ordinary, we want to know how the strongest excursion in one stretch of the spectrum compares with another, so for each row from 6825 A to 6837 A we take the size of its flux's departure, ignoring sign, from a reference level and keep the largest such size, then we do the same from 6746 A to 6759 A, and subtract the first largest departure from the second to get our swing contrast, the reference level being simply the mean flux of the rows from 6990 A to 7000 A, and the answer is 0.20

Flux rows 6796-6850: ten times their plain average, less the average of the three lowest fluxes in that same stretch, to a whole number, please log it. 75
